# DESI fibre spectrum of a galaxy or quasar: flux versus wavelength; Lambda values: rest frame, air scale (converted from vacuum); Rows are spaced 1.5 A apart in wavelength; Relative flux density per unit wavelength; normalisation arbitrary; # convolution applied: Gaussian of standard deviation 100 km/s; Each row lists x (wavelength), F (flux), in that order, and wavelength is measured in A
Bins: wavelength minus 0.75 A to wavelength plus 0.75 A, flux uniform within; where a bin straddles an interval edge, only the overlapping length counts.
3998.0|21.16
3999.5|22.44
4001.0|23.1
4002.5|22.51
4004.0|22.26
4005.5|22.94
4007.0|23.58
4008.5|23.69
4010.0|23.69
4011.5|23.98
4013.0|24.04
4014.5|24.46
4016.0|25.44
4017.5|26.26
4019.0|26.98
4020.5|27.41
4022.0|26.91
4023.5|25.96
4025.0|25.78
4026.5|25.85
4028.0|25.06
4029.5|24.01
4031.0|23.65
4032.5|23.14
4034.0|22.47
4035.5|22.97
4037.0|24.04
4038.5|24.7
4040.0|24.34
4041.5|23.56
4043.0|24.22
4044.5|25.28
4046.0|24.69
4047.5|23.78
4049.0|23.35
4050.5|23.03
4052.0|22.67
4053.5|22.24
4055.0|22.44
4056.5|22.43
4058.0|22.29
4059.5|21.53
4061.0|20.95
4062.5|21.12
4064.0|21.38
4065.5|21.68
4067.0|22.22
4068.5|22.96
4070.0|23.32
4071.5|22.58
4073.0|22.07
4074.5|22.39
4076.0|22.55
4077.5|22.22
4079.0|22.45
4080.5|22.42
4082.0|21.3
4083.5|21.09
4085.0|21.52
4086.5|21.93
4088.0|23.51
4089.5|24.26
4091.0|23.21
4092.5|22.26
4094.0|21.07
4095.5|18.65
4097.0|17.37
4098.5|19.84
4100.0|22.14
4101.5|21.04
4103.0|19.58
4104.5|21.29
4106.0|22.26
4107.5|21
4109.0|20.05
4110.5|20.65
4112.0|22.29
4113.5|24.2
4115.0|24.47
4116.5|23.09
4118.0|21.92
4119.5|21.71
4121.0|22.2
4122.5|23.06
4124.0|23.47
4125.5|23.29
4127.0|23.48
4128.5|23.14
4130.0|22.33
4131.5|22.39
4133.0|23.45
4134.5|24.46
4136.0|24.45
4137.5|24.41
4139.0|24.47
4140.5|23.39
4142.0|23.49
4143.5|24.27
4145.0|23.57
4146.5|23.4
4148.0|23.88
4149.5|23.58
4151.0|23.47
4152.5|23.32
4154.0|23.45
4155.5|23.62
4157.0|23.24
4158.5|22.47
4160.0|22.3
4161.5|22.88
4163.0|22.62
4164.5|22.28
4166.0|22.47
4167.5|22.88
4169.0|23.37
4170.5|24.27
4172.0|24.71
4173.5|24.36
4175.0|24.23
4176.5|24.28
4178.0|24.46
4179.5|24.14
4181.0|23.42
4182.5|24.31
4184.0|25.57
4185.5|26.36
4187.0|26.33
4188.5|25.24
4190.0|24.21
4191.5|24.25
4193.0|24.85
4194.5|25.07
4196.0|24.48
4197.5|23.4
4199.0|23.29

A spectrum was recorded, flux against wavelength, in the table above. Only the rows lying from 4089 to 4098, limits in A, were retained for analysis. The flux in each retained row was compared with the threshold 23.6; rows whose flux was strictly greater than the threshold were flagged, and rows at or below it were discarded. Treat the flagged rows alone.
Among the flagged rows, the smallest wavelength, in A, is 4089.5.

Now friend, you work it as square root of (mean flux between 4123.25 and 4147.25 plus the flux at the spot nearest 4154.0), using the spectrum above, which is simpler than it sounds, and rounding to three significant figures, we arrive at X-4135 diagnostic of 6.86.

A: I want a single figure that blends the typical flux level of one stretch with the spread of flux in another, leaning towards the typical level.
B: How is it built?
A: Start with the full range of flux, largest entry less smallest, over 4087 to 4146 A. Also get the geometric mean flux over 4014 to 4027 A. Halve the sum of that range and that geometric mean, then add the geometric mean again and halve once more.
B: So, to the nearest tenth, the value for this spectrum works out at 21.4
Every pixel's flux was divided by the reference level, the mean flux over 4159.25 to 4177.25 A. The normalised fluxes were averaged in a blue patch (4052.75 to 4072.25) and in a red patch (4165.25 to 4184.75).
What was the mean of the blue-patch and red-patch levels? 0.986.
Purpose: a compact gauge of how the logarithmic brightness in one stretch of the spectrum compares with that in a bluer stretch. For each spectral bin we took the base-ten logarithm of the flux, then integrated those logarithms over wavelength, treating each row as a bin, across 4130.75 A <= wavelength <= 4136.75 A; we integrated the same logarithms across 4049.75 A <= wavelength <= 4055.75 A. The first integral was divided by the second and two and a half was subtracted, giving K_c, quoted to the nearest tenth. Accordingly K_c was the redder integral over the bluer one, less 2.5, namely -1.5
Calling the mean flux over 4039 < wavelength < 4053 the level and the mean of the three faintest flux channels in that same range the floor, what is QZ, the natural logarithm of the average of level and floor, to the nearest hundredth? 3.15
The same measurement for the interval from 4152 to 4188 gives 3.14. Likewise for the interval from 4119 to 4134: 3.11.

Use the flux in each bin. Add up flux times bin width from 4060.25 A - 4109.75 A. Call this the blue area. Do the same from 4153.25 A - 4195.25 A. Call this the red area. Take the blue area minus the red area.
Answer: 63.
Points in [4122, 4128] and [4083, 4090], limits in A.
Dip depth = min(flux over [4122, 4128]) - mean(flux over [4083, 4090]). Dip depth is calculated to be 0.6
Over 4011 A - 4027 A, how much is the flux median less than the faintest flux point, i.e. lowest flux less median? -1.9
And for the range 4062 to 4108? -4.7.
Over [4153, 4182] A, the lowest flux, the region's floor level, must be 22.28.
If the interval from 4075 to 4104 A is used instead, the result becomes 17.37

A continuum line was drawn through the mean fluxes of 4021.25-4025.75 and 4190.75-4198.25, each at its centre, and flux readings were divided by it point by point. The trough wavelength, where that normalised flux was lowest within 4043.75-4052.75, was 4052.0 A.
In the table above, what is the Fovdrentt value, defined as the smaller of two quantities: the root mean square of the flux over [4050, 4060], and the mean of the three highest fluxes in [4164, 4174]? 22.4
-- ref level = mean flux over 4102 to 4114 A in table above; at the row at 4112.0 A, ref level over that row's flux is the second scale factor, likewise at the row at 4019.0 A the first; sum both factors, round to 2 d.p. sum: 1.75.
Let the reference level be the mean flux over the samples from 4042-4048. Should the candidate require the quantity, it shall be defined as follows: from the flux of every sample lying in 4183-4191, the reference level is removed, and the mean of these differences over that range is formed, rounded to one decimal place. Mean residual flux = 1.0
